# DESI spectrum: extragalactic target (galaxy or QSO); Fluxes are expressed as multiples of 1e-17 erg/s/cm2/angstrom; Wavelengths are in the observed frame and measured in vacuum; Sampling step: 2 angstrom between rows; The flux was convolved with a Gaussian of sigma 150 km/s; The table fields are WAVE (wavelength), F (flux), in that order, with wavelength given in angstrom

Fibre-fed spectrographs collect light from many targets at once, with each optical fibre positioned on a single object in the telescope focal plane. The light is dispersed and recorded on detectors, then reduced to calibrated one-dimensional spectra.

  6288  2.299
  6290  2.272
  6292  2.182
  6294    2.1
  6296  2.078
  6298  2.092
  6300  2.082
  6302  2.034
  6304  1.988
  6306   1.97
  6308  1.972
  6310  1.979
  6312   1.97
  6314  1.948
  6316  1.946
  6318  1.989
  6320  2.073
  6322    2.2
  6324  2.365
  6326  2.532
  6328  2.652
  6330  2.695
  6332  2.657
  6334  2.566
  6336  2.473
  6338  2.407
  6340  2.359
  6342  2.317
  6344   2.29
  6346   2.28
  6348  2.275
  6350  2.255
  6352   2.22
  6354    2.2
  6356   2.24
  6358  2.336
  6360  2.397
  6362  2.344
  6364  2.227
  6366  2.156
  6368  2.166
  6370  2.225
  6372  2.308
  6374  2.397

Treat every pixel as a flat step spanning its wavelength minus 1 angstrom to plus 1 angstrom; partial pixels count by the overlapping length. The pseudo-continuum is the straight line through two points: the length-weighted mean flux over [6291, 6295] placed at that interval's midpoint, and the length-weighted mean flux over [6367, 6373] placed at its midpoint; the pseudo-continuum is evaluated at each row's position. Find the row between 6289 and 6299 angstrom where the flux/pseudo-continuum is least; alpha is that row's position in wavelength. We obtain 6296 angstrom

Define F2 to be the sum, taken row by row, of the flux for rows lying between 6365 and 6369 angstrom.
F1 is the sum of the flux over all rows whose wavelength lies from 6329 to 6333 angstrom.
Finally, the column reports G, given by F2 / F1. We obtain 0.81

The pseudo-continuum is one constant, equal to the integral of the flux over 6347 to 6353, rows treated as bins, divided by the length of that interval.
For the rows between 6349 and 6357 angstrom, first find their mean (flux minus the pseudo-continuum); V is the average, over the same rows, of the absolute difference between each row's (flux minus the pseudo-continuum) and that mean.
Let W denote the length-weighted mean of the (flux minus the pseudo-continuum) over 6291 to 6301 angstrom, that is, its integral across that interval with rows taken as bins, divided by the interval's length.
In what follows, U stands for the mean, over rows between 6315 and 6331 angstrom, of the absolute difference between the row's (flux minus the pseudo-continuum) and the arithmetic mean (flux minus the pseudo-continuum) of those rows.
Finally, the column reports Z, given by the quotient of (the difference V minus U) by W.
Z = 1.6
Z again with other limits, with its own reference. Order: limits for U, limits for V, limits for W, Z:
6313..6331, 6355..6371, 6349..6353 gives 15.1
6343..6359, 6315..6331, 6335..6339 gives 1.2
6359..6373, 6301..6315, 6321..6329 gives -0.3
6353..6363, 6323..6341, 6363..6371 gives -0.7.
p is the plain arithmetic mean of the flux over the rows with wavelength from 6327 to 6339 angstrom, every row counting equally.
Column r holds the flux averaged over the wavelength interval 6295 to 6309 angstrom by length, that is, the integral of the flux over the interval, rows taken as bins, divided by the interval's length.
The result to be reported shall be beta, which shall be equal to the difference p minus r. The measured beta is 0.54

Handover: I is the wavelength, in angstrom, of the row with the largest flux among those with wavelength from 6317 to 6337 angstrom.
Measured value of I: 6330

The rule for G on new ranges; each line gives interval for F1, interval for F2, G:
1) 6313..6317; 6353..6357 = 1.14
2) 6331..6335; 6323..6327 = 0.94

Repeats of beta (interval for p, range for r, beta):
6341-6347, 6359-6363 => -0.07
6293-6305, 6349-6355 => -0.16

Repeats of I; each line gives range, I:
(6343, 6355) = 6344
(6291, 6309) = 6292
